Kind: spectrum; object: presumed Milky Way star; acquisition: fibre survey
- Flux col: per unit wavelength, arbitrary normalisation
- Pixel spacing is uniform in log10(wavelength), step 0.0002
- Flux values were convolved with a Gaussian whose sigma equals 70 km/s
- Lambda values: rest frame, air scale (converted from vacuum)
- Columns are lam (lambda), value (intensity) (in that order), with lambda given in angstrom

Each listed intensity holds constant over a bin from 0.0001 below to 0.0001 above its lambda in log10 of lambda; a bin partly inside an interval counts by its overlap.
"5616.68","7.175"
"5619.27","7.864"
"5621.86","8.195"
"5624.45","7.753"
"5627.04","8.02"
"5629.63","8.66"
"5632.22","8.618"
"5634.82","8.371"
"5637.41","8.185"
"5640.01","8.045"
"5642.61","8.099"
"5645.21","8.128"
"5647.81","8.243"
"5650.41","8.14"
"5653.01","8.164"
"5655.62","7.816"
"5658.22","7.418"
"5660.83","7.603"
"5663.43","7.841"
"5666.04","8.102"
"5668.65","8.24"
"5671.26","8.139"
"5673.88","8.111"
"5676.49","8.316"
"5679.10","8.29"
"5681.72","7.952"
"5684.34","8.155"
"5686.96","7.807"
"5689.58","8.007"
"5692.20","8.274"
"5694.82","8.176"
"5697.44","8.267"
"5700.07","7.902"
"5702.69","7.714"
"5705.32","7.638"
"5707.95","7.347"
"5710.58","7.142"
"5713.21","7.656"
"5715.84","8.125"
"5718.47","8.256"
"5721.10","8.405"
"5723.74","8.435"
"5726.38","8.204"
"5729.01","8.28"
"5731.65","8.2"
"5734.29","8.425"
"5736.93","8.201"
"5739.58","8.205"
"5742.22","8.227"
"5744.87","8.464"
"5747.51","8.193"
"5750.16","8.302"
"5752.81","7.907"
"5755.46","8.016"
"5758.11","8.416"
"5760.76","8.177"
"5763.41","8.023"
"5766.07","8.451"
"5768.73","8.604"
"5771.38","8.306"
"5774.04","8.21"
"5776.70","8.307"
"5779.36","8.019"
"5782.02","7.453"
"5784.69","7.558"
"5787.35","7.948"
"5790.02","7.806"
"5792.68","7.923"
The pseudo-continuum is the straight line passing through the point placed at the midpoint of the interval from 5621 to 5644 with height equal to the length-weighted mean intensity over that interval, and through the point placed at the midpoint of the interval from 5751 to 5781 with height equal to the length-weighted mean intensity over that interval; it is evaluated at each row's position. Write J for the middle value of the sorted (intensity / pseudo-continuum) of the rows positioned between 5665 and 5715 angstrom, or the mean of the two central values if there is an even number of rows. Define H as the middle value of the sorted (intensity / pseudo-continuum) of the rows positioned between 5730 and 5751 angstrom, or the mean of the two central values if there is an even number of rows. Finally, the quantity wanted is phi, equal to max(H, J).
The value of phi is 1.000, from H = 1.00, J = 0.986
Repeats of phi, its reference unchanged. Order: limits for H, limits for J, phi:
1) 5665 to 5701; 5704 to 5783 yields 0.999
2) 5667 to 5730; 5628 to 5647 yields 0.996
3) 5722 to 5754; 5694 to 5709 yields 1.000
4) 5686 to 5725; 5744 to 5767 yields 0.997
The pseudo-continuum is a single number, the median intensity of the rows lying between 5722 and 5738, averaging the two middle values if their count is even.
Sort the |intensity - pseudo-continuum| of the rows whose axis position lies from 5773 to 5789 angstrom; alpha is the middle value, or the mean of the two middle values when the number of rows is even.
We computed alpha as 0.26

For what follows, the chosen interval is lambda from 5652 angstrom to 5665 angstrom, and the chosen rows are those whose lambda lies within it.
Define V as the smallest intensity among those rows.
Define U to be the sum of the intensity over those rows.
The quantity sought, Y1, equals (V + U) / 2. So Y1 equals 23.1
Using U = 38.8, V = 7.418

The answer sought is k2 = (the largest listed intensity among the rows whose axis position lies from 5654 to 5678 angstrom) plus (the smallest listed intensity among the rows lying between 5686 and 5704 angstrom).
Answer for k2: 16.0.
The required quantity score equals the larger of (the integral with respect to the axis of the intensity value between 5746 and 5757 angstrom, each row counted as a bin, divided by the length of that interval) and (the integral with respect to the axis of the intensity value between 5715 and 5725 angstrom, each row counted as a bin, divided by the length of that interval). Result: 8.31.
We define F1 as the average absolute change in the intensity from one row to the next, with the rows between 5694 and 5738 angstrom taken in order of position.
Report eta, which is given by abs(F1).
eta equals 0.209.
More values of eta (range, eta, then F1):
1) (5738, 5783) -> 0.241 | 0.241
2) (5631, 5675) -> 0.162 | 0.162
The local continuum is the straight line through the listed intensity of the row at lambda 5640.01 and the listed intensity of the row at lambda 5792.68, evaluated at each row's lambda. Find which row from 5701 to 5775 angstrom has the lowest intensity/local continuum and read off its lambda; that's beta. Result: 5710.58 angstrom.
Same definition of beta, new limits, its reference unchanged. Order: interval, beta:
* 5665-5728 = 5710.58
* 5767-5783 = 5782.02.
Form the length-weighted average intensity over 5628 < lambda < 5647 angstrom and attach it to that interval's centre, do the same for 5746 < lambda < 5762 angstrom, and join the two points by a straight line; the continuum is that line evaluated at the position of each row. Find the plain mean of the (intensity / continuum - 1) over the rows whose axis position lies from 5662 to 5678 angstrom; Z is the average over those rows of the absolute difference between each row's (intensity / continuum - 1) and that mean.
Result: 0.013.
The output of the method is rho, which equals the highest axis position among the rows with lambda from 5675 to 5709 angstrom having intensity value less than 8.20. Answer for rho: 5707.95 angstrom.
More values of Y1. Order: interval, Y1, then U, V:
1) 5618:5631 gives 24.1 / 40.5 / 7.753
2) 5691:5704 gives 24.0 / 40.3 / 7.714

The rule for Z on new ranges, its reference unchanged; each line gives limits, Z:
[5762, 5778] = 0.017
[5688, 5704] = 0.022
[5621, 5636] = 0.034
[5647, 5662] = 0.034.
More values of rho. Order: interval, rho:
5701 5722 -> 5715.84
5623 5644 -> 5642.61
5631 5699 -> 5694.82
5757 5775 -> 5763.41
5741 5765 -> 5763.41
